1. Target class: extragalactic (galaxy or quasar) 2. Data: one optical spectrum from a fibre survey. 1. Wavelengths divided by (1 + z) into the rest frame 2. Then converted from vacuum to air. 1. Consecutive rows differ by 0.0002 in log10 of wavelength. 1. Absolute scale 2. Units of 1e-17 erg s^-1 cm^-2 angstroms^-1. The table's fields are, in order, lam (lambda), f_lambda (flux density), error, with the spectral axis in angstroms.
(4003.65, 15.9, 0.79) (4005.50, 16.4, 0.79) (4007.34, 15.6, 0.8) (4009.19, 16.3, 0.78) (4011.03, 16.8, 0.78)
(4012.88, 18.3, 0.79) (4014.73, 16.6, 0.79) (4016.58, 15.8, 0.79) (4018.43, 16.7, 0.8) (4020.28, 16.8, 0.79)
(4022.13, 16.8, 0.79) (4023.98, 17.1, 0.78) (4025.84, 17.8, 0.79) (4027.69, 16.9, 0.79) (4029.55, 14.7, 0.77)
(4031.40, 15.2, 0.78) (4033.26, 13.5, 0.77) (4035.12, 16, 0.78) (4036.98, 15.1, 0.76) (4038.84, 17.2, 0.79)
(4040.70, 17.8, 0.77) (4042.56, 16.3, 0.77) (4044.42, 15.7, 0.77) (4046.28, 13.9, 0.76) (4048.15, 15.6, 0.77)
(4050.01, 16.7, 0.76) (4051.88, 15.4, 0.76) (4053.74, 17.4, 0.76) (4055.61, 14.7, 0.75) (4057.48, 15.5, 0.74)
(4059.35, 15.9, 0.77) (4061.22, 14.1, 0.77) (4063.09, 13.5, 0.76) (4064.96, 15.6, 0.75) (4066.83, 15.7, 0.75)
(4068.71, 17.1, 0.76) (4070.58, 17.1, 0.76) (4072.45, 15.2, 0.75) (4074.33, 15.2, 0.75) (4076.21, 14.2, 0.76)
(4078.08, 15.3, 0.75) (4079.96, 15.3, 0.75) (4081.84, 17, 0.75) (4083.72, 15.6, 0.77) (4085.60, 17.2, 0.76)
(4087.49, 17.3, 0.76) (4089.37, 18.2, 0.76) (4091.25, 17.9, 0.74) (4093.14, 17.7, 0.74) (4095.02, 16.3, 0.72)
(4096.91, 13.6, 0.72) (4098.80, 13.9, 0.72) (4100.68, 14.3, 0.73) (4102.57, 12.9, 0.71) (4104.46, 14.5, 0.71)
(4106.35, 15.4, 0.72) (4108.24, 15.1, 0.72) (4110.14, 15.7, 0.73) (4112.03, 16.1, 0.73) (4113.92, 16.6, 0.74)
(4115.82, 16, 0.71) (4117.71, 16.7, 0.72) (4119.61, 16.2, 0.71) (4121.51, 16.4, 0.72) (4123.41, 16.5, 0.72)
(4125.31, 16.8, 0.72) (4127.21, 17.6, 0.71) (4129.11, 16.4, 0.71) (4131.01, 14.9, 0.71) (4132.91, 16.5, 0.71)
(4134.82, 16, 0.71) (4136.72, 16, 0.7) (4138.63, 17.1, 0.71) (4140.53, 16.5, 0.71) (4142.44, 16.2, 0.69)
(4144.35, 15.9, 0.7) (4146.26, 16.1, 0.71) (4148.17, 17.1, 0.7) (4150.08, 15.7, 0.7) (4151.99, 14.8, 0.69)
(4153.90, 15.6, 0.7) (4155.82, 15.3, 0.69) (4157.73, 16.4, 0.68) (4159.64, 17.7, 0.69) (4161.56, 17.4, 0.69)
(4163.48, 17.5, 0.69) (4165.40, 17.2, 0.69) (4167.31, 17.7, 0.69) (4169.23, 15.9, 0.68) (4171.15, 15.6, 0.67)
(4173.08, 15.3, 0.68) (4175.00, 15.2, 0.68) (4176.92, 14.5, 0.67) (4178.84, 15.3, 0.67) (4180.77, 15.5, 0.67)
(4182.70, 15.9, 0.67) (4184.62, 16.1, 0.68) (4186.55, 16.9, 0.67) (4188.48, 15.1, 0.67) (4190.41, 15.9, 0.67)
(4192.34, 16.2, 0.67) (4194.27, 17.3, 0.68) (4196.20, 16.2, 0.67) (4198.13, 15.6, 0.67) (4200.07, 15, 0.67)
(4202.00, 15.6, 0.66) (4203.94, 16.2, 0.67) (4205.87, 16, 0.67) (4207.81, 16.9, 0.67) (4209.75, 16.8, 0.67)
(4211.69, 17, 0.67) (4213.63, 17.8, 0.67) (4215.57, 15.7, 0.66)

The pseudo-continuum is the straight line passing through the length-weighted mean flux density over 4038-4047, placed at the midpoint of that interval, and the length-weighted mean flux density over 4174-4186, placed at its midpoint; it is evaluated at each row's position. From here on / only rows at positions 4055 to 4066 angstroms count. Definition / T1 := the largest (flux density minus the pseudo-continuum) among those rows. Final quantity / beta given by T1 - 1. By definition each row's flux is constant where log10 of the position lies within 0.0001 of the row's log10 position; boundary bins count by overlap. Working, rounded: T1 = -0.2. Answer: -1.2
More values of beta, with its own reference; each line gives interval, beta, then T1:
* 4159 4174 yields 1.2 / 2.2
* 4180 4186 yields -0.3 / 0.7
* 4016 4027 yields 0.5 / 1.5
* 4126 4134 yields 0.8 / 1.8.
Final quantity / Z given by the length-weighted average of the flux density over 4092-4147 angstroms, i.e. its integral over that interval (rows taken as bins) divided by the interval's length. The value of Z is 15.9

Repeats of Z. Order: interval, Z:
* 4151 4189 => 16.1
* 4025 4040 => 15.8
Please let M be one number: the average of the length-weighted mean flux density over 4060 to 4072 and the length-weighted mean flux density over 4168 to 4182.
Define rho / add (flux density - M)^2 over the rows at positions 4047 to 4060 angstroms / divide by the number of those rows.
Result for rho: 0.9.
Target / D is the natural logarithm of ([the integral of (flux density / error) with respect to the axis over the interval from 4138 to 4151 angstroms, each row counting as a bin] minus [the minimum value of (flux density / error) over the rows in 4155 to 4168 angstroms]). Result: 5.64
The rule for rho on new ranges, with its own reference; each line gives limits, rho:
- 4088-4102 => 3.8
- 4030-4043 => 1.9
